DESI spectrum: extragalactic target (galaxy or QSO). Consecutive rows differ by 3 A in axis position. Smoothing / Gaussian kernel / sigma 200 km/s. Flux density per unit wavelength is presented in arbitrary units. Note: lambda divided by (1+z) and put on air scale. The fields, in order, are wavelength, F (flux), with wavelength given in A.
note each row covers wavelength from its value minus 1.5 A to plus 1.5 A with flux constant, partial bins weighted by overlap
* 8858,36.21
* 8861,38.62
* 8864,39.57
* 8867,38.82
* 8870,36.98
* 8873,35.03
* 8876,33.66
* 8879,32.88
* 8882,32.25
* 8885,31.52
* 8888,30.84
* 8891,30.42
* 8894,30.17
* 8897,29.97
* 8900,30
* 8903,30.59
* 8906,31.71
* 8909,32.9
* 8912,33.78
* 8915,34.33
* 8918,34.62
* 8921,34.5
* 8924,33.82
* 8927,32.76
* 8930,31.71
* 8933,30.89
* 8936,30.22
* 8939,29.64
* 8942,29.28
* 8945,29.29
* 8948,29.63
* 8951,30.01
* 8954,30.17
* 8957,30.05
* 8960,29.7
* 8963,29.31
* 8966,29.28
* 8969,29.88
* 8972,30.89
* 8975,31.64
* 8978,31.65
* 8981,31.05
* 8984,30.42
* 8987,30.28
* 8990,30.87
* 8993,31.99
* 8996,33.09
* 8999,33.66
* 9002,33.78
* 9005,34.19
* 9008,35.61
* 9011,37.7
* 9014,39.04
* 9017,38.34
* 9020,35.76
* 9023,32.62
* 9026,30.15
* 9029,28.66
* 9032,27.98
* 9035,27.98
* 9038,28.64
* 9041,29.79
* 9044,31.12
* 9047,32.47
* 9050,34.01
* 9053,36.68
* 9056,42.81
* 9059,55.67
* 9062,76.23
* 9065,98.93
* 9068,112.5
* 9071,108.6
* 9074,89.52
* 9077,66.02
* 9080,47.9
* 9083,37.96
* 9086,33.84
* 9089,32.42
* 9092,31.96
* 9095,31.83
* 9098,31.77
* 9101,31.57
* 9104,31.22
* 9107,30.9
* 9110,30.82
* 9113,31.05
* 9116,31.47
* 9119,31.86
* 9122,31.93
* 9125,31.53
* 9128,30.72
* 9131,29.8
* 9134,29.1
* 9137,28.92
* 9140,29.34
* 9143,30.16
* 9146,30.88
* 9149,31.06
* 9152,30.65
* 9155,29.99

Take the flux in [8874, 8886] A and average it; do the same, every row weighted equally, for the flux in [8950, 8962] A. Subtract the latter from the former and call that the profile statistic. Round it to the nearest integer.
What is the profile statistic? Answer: 3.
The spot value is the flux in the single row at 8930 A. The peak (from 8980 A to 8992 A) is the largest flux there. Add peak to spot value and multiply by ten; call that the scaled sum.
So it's 628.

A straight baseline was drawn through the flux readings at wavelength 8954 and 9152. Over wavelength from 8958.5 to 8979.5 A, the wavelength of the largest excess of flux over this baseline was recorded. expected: 8978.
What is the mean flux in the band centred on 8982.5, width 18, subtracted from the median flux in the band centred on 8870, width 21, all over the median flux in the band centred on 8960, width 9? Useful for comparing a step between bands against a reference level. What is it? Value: 0.20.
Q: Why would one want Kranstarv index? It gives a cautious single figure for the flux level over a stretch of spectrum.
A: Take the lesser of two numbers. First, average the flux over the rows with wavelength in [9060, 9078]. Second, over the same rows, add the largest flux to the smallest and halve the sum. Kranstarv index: 89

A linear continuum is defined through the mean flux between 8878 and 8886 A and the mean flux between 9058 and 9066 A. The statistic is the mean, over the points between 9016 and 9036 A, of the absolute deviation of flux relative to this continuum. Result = 36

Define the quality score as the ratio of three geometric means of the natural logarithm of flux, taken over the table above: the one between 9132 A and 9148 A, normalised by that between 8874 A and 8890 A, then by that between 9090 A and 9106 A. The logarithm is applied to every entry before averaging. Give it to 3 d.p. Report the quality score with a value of 0.283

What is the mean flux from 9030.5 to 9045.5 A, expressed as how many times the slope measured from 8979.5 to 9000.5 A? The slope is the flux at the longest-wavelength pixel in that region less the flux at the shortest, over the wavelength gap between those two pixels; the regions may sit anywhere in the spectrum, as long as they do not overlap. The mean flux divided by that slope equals 201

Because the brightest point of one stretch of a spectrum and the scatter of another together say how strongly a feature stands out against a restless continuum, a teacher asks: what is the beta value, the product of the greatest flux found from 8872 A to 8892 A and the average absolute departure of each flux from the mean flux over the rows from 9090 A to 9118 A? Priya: 12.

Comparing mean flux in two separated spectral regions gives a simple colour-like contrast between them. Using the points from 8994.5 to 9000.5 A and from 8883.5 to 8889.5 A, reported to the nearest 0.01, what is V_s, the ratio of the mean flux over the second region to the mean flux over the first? 0.93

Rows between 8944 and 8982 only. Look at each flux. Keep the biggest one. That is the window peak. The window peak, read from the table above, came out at 31.65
